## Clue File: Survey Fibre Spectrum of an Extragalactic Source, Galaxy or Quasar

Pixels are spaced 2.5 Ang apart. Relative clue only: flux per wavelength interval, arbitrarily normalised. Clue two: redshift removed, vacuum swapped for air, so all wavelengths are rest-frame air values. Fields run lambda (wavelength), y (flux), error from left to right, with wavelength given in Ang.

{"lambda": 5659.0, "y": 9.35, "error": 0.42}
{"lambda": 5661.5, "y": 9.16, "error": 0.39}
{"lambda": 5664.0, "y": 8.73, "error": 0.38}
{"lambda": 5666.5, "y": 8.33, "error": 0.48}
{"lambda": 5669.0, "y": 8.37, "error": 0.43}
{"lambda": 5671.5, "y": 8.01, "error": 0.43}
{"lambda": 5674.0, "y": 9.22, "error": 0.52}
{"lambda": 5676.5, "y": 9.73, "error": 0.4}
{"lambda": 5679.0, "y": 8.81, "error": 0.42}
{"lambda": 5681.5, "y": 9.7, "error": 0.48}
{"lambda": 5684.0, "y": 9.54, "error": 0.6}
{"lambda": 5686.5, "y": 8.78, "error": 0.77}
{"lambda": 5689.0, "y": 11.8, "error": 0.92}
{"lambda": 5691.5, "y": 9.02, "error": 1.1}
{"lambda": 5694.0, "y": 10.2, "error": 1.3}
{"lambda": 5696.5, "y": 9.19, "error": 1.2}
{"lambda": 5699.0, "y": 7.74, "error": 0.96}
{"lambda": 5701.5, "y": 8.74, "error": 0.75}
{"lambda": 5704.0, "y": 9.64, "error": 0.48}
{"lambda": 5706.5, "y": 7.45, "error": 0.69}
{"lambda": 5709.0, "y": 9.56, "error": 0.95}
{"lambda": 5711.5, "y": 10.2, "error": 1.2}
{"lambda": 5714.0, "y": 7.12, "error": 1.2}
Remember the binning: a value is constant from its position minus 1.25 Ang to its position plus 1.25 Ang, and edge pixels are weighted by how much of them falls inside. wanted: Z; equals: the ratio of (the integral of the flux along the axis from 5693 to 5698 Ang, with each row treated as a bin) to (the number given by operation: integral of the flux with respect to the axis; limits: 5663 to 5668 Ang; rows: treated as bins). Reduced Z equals 1.125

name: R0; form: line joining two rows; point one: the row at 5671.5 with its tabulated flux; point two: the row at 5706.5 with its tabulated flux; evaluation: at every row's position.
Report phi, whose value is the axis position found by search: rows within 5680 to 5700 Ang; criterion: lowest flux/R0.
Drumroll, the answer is 5699.0 Ang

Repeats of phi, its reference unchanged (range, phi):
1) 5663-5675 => 5671.5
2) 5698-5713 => 5706.5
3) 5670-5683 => 5671.5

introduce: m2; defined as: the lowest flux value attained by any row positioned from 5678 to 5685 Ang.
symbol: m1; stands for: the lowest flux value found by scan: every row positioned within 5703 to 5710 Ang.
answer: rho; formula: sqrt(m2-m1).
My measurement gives 1.17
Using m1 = 7.45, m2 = 8.81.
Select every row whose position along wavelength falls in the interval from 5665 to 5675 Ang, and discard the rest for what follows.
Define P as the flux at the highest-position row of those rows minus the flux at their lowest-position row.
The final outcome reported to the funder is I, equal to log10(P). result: -0.05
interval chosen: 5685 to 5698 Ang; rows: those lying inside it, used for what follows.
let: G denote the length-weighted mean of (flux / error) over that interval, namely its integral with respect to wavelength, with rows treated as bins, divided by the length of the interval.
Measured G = 10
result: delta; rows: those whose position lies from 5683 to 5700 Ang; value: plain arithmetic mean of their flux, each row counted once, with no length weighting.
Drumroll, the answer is 9.47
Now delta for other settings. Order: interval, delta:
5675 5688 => 9.31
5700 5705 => 9.19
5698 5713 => 8.89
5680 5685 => 9.62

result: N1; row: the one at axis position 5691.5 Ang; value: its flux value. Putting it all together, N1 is 9.02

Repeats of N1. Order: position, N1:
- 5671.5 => 8.01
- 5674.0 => 9.22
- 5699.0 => 7.74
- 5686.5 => 8.78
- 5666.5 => 8.33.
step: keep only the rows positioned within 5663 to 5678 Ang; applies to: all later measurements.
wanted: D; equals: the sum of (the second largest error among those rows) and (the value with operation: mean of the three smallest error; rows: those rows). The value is 0.9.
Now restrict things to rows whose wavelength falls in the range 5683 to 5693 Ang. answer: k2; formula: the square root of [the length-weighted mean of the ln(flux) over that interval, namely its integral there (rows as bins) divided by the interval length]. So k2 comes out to 1.51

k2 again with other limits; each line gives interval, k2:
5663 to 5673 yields 1.46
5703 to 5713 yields 1.49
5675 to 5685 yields 1.50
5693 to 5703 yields 1.48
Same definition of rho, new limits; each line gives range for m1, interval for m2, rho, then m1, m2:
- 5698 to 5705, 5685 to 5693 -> 1.02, 7.74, 8.78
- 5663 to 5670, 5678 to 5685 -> 0.69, 8.33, 8.81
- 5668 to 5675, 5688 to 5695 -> 1.00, 8.01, 9.02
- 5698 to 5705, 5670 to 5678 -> 0.52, 7.74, 8.01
